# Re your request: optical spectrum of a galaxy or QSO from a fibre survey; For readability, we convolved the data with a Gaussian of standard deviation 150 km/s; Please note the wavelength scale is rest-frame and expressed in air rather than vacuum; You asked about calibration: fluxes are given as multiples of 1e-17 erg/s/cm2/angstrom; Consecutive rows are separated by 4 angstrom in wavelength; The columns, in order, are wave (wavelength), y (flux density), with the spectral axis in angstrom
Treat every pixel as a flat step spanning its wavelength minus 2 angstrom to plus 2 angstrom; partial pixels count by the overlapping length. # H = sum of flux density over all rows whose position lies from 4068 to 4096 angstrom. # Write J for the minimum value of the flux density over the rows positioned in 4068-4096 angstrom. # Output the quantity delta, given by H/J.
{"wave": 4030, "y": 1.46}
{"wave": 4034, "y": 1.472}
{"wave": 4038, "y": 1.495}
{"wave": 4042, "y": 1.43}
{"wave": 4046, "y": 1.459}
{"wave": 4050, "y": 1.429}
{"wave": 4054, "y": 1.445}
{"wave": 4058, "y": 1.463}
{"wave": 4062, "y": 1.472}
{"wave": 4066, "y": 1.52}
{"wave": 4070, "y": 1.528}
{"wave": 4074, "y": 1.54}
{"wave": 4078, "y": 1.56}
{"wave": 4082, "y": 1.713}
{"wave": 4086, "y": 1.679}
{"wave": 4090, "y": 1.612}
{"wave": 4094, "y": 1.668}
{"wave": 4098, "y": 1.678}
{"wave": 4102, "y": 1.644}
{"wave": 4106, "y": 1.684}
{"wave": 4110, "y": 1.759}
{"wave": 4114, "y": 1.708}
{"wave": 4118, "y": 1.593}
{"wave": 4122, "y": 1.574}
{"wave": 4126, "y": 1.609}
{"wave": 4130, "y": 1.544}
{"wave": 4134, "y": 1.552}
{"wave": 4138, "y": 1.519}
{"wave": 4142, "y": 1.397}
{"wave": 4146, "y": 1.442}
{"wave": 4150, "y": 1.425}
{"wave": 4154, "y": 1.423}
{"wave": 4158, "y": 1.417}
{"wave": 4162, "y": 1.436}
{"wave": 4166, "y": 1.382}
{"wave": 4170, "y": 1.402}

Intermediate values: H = 11.3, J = 1.528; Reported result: 7.40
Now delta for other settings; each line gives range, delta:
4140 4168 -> 7.18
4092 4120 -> 7.37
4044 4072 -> 7.22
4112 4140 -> 7.31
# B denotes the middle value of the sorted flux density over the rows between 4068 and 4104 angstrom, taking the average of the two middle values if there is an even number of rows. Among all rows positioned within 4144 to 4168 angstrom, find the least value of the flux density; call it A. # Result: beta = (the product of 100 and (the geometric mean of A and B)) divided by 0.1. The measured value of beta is 1507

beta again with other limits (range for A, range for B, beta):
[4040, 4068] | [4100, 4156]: 1494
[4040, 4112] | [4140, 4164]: 1426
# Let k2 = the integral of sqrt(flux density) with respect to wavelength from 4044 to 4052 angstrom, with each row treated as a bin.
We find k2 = 9.6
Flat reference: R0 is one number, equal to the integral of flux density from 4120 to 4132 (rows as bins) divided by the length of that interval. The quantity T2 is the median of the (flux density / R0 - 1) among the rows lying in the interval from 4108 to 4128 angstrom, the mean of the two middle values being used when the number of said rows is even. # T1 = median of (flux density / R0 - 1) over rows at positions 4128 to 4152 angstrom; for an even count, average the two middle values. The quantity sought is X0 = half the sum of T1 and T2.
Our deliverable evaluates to -0.020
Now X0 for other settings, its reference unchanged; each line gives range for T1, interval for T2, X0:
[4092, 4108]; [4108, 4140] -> 0.033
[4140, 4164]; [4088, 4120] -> -0.017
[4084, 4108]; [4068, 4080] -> 0.020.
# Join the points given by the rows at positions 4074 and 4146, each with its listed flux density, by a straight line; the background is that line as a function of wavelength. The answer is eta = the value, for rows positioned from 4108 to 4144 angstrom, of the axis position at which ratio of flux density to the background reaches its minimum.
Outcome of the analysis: 4142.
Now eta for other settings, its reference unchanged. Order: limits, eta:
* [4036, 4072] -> 4042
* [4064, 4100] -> 4066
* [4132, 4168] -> 4142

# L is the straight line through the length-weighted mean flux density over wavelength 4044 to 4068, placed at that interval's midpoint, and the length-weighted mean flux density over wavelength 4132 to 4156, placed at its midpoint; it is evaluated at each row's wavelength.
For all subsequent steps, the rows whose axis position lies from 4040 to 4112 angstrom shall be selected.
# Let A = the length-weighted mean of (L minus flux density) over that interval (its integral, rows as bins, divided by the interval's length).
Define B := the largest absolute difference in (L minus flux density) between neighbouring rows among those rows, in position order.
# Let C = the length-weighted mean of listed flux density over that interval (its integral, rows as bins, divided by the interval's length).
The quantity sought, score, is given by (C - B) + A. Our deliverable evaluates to 1.31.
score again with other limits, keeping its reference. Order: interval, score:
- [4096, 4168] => 1.34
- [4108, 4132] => 1.35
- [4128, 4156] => 1.34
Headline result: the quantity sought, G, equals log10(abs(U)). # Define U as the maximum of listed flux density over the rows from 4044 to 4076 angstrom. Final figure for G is 0.19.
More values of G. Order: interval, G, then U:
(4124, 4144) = 0.21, 1.609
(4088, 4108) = 0.23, 1.684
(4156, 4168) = 0.16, 1.436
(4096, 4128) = 0.25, 1.759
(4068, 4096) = 0.23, 1.713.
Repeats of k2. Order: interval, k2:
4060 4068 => 9.8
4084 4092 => 10.3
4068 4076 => 9.9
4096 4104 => 10.3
